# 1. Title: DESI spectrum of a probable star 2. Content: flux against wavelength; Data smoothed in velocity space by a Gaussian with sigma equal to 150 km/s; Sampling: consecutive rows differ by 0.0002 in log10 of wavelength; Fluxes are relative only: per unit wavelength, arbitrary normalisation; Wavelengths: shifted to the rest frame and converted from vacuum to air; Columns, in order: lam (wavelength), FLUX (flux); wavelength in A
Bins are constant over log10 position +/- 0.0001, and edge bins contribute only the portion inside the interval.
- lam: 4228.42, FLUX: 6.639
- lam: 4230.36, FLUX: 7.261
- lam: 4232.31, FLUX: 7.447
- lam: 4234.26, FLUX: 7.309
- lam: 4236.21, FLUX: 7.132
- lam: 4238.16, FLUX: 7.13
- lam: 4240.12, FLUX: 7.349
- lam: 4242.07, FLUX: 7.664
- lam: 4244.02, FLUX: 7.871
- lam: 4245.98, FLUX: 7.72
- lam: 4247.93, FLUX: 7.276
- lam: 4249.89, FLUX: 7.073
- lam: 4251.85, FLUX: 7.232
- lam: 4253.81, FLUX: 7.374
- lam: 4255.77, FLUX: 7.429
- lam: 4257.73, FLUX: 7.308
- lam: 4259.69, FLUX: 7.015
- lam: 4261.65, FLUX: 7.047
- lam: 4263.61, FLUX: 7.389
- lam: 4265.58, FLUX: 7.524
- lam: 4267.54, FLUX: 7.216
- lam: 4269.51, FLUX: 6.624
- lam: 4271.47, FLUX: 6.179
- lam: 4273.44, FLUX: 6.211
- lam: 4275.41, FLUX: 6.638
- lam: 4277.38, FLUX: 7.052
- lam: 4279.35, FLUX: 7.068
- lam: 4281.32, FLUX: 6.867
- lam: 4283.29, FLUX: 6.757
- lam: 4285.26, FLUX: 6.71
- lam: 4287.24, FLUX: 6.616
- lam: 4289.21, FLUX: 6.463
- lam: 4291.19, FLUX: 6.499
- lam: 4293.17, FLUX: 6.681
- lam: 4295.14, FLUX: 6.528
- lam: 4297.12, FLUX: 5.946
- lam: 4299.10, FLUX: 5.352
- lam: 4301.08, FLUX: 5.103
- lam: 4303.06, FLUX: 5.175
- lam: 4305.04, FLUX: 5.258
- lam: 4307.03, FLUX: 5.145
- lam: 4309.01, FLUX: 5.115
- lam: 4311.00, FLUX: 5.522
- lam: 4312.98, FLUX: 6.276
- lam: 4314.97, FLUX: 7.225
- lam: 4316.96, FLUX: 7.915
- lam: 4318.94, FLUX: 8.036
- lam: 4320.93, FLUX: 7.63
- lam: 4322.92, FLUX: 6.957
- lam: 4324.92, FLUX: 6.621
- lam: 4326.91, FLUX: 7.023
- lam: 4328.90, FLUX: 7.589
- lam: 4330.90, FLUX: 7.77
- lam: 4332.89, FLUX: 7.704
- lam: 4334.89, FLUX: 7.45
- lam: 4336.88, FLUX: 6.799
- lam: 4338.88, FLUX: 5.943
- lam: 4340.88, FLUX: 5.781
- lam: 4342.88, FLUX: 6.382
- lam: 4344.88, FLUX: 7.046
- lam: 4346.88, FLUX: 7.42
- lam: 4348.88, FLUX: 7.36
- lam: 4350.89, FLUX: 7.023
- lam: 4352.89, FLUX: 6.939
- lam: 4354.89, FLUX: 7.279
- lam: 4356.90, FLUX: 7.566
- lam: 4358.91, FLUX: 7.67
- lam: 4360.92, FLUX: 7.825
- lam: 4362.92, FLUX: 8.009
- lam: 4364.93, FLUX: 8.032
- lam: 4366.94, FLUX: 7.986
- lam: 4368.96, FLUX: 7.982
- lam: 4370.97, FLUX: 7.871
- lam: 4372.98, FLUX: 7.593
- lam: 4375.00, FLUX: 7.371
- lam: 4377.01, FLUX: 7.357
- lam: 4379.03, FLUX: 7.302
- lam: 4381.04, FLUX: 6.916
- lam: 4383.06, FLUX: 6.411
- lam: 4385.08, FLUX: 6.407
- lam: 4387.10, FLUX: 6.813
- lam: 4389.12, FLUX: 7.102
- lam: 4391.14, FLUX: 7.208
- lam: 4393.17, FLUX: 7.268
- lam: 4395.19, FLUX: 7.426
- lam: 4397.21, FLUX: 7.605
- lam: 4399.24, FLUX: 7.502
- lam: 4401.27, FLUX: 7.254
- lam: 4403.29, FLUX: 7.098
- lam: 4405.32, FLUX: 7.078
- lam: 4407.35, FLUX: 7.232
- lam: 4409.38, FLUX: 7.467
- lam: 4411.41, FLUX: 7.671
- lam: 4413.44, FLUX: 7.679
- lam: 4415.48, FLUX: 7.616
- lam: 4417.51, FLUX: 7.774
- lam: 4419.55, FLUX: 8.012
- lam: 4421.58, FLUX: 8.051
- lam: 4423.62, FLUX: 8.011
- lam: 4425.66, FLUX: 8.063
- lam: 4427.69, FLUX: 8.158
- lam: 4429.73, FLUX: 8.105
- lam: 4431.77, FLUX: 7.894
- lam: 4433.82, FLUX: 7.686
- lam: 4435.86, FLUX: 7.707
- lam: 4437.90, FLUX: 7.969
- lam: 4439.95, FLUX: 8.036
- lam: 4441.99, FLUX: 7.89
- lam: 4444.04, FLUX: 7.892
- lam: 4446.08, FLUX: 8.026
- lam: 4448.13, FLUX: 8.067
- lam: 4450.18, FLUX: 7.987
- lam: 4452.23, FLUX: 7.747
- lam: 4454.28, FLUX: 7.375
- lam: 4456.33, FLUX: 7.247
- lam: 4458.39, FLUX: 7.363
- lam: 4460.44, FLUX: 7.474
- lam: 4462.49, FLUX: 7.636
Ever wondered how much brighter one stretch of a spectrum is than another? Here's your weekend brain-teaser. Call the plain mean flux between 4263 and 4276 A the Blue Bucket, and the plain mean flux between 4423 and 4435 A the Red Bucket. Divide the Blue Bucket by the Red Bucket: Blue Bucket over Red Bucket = 0.85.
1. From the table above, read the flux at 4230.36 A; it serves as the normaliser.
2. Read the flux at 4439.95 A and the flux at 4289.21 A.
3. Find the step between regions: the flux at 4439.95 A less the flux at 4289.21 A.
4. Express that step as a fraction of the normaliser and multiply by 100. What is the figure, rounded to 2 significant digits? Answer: 22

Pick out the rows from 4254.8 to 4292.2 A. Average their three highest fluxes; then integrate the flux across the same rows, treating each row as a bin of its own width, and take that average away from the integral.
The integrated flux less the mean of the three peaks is 250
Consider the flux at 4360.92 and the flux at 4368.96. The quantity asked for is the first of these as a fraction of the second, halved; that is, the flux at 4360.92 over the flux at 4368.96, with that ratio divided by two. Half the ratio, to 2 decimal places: 0.49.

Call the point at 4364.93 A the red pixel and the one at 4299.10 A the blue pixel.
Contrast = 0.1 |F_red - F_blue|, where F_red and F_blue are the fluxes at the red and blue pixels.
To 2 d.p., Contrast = 0.27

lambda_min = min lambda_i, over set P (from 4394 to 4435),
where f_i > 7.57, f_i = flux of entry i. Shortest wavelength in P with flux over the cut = 4397.21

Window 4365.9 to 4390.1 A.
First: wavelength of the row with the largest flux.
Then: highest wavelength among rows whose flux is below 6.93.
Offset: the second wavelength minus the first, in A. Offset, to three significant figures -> 20.2 A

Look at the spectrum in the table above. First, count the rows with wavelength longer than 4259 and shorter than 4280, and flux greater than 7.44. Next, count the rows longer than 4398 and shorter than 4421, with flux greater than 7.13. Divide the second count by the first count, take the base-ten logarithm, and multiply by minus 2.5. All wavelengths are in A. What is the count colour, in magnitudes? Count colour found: -2.4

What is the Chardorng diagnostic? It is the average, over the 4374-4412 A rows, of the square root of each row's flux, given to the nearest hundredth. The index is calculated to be 2.68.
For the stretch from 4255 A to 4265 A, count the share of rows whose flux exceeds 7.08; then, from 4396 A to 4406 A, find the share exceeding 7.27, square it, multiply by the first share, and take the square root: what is 0.3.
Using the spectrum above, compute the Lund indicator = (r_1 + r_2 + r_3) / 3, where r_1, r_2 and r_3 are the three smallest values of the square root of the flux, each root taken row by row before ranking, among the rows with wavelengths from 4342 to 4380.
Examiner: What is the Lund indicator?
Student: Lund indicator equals 2.60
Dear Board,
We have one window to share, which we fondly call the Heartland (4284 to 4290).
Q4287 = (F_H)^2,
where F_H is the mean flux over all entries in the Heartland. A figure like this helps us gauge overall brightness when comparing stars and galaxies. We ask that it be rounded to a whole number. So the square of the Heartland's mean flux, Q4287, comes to 44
